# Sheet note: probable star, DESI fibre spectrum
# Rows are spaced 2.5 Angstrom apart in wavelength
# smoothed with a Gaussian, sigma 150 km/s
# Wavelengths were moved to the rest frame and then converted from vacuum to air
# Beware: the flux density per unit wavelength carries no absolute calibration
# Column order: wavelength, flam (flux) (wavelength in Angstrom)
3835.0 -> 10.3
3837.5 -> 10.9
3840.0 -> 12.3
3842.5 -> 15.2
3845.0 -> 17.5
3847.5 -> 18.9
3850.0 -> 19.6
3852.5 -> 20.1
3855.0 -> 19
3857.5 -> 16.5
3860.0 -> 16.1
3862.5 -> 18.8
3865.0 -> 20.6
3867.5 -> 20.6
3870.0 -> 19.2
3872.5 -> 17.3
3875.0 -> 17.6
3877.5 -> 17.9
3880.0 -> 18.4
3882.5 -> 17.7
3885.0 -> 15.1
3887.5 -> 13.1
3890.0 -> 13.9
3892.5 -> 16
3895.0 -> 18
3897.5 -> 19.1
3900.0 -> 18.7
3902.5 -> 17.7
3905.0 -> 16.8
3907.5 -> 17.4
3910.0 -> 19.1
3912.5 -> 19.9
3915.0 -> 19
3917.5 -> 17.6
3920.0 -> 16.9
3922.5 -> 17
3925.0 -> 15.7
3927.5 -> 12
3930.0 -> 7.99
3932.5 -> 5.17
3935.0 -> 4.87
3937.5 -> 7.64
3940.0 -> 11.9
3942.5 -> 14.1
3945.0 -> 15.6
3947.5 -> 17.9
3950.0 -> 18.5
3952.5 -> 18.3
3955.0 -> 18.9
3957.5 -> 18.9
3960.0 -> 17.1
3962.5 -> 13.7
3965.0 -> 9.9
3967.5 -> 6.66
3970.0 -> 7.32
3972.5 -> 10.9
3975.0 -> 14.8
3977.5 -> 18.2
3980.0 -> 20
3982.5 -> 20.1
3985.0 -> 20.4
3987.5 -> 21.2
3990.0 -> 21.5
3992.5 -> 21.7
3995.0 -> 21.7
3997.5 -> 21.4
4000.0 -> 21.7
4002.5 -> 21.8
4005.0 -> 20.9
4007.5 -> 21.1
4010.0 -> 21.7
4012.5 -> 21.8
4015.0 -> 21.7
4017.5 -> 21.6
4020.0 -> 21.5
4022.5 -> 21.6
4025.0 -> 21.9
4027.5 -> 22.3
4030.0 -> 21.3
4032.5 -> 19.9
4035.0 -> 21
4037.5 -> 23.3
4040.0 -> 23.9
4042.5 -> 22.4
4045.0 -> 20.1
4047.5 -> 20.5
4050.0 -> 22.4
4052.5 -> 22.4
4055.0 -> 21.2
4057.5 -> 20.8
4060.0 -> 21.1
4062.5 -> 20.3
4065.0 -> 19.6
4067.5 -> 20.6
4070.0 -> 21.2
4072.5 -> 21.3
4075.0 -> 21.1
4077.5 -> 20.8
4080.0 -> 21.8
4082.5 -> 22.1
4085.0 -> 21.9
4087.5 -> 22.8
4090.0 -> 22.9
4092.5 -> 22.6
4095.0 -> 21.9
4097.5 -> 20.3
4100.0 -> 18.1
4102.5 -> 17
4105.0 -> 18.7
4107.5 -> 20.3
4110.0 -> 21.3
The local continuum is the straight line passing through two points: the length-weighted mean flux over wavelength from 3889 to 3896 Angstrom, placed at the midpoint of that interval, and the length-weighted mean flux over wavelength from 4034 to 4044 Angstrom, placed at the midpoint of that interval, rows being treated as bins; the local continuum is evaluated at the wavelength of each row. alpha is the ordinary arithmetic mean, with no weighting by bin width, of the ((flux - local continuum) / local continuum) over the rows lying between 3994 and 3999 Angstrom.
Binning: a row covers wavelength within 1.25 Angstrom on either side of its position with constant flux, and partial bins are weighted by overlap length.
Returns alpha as 0.04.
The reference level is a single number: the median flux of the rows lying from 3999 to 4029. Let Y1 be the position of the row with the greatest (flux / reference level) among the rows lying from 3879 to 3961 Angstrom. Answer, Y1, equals 3912.5 Angstrom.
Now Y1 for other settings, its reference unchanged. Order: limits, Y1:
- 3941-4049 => 4040.0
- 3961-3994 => 3992.5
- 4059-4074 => 4072.5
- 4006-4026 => 4025.0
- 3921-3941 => 3922.5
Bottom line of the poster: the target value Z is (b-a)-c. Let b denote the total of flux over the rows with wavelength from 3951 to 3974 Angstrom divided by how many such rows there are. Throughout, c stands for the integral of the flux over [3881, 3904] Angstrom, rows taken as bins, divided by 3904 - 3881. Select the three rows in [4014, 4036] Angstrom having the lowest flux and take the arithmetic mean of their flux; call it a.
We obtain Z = -24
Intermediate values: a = 20.7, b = 14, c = 17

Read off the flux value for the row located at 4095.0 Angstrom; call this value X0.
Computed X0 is 21.9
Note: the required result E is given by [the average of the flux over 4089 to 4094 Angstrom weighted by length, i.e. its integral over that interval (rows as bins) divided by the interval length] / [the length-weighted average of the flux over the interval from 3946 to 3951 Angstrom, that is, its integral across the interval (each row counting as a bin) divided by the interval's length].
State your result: 1.3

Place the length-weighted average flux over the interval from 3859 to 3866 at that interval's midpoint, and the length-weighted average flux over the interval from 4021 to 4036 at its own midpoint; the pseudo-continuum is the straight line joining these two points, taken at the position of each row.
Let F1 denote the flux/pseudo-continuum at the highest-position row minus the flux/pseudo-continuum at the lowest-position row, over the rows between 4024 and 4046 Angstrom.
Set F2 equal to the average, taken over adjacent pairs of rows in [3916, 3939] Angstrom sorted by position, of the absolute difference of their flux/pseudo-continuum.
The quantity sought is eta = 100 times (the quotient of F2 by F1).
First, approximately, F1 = -0.10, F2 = 0.101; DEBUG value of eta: -101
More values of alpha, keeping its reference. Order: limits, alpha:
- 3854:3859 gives 0.24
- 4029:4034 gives -0.08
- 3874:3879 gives 0.17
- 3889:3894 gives -0.06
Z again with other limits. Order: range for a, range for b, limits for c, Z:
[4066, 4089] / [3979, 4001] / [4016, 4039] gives -21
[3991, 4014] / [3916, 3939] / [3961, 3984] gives -23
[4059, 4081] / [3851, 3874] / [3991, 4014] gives -23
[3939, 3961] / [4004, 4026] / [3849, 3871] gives -11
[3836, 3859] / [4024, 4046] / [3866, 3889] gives -8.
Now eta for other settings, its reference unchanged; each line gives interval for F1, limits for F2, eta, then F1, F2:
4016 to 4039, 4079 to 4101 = 56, 0.06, 0.035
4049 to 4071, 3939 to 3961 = -81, -0.07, 0.057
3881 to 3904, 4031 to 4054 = -348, -0.02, 0.058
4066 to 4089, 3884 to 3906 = 80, 0.08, 0.068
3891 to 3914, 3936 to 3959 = 39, 0.19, 0.073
